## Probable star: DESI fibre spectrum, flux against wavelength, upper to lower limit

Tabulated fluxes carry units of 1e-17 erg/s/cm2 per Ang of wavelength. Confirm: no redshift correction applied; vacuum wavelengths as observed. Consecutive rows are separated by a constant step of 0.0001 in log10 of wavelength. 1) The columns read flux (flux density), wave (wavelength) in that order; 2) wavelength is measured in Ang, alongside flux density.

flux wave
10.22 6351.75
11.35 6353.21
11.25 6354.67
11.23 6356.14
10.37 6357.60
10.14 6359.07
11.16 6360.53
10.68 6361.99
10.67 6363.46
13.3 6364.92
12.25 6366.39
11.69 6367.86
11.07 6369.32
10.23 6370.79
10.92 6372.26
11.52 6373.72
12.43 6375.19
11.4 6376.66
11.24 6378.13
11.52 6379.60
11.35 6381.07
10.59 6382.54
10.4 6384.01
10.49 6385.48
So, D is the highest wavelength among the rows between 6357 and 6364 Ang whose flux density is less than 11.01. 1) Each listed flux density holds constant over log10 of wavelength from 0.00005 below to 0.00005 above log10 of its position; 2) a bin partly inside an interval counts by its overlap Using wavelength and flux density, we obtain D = 6363.46 Ang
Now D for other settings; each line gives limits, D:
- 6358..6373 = 6372.26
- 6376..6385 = 6384.01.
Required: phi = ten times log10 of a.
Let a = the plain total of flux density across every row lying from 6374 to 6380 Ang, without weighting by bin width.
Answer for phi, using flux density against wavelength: 16.68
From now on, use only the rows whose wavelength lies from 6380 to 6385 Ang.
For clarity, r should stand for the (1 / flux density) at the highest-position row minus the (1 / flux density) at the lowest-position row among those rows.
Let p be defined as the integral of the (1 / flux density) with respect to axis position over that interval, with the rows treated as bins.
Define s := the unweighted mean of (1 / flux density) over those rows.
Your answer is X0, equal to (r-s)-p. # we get -0.55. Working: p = 0.46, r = 0.008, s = 0.093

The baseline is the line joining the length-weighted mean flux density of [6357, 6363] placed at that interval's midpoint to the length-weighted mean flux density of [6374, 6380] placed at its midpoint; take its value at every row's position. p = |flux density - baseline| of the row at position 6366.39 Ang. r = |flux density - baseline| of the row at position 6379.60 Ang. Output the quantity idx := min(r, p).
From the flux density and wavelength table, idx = 0.3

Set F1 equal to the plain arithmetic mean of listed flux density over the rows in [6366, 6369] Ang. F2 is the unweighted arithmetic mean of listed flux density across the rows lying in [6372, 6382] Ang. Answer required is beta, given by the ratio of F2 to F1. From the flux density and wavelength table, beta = 0.96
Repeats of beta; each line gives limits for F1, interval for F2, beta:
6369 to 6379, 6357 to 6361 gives 0.94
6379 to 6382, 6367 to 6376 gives 0.99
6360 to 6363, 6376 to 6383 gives 1.03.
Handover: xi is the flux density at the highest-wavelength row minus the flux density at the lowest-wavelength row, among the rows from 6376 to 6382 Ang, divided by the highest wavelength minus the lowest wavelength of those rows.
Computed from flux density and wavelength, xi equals -0.01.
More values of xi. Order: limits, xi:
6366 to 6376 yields 0.02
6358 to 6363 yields 0.18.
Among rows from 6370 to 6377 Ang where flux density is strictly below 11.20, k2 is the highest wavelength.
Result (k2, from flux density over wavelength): 6372.26 Ang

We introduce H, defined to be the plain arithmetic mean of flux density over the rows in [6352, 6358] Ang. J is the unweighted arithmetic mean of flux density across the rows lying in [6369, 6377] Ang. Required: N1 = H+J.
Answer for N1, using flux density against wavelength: 22.3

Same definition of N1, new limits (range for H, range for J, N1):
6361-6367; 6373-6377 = 23.5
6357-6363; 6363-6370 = 22.4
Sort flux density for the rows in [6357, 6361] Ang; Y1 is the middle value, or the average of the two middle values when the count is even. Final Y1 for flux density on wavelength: 10.37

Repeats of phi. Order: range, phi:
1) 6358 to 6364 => 16.30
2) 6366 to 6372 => 16.56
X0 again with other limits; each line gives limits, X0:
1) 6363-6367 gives -0.43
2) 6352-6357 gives -0.54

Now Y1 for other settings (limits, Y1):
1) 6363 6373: 11.07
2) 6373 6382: 11.46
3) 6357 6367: 10.68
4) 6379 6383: 11.35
